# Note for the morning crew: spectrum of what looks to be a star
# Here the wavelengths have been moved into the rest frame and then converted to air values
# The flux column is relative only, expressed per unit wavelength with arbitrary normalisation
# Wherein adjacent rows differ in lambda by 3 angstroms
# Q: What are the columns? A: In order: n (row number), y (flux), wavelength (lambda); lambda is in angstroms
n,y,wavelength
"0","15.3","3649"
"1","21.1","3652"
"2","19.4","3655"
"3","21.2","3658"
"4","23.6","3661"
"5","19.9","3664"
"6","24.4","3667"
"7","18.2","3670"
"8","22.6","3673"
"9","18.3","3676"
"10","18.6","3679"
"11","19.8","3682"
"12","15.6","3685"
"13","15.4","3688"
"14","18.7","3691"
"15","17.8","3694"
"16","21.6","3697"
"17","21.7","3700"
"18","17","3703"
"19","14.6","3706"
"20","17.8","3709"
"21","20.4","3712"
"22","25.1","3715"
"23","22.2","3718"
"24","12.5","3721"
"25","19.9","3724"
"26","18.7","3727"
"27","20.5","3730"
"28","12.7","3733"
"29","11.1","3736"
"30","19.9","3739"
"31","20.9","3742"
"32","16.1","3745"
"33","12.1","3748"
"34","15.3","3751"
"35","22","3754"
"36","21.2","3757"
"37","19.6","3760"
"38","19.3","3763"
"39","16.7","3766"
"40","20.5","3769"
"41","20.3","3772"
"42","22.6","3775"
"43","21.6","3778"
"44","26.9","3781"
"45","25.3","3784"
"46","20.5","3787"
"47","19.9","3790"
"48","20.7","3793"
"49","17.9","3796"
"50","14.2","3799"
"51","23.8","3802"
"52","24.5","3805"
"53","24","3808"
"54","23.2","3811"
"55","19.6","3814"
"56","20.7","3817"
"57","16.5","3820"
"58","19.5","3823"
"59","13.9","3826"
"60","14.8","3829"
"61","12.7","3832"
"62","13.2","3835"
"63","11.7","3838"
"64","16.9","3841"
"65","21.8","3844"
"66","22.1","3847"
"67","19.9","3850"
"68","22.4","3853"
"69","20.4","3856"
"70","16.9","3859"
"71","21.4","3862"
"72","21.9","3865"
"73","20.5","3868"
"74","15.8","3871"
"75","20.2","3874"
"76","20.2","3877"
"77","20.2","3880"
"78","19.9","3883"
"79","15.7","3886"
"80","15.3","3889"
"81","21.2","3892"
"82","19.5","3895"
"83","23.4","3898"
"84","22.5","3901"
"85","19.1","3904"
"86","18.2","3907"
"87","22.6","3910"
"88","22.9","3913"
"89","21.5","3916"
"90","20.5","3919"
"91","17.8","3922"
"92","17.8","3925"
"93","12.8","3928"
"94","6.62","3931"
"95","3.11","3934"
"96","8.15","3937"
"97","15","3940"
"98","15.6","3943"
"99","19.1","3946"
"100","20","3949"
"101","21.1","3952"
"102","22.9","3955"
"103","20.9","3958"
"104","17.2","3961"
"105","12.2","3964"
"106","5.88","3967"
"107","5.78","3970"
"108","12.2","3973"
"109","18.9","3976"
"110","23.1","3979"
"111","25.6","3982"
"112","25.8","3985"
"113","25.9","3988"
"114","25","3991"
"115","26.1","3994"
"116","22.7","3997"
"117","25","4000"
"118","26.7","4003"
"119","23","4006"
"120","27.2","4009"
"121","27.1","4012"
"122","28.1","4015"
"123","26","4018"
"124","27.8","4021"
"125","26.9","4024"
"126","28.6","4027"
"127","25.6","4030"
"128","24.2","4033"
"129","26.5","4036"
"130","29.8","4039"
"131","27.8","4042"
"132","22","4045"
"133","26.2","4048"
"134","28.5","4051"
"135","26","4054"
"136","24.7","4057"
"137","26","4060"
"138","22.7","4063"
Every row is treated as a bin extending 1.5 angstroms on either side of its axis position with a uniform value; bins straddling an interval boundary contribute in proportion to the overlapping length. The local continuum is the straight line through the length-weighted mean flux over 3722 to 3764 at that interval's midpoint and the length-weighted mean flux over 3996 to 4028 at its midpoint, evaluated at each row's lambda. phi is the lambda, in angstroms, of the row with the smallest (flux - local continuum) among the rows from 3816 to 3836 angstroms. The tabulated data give 3832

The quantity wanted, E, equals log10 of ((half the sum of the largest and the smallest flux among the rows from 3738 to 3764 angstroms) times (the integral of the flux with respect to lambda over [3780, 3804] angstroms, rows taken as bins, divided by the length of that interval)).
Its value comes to 2.56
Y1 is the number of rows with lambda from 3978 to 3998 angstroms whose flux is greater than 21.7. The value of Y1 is 7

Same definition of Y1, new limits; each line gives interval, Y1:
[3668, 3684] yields 1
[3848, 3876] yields 2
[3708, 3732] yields 2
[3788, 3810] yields 3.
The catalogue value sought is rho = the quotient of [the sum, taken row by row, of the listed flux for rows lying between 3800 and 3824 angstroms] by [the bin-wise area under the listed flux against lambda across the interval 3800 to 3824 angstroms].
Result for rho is 0.335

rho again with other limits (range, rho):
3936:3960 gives 0.330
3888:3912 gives 0.331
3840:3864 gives 0.332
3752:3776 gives 0.336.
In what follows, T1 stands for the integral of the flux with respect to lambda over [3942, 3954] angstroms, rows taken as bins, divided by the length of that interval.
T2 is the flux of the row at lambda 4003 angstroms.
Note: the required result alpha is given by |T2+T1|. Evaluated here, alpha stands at 46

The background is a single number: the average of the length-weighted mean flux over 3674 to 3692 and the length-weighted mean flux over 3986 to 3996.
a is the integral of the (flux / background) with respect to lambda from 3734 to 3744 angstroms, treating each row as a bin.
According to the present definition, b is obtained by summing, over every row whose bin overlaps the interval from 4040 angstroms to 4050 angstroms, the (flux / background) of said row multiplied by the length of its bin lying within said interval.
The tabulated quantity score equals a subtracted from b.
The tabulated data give 4.0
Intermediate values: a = 7.8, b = 11.9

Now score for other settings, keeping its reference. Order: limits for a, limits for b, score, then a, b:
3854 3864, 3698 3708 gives -0.9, 9.1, 8.3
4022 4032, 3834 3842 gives -7.3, 12.4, 5.1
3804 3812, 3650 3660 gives 0.6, 8.8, 9.4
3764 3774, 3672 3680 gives -1.6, 8.9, 7.3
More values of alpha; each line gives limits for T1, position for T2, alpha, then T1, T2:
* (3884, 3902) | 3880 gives 40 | 19.5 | 20.2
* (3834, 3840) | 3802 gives 37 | 12.8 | 23.8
